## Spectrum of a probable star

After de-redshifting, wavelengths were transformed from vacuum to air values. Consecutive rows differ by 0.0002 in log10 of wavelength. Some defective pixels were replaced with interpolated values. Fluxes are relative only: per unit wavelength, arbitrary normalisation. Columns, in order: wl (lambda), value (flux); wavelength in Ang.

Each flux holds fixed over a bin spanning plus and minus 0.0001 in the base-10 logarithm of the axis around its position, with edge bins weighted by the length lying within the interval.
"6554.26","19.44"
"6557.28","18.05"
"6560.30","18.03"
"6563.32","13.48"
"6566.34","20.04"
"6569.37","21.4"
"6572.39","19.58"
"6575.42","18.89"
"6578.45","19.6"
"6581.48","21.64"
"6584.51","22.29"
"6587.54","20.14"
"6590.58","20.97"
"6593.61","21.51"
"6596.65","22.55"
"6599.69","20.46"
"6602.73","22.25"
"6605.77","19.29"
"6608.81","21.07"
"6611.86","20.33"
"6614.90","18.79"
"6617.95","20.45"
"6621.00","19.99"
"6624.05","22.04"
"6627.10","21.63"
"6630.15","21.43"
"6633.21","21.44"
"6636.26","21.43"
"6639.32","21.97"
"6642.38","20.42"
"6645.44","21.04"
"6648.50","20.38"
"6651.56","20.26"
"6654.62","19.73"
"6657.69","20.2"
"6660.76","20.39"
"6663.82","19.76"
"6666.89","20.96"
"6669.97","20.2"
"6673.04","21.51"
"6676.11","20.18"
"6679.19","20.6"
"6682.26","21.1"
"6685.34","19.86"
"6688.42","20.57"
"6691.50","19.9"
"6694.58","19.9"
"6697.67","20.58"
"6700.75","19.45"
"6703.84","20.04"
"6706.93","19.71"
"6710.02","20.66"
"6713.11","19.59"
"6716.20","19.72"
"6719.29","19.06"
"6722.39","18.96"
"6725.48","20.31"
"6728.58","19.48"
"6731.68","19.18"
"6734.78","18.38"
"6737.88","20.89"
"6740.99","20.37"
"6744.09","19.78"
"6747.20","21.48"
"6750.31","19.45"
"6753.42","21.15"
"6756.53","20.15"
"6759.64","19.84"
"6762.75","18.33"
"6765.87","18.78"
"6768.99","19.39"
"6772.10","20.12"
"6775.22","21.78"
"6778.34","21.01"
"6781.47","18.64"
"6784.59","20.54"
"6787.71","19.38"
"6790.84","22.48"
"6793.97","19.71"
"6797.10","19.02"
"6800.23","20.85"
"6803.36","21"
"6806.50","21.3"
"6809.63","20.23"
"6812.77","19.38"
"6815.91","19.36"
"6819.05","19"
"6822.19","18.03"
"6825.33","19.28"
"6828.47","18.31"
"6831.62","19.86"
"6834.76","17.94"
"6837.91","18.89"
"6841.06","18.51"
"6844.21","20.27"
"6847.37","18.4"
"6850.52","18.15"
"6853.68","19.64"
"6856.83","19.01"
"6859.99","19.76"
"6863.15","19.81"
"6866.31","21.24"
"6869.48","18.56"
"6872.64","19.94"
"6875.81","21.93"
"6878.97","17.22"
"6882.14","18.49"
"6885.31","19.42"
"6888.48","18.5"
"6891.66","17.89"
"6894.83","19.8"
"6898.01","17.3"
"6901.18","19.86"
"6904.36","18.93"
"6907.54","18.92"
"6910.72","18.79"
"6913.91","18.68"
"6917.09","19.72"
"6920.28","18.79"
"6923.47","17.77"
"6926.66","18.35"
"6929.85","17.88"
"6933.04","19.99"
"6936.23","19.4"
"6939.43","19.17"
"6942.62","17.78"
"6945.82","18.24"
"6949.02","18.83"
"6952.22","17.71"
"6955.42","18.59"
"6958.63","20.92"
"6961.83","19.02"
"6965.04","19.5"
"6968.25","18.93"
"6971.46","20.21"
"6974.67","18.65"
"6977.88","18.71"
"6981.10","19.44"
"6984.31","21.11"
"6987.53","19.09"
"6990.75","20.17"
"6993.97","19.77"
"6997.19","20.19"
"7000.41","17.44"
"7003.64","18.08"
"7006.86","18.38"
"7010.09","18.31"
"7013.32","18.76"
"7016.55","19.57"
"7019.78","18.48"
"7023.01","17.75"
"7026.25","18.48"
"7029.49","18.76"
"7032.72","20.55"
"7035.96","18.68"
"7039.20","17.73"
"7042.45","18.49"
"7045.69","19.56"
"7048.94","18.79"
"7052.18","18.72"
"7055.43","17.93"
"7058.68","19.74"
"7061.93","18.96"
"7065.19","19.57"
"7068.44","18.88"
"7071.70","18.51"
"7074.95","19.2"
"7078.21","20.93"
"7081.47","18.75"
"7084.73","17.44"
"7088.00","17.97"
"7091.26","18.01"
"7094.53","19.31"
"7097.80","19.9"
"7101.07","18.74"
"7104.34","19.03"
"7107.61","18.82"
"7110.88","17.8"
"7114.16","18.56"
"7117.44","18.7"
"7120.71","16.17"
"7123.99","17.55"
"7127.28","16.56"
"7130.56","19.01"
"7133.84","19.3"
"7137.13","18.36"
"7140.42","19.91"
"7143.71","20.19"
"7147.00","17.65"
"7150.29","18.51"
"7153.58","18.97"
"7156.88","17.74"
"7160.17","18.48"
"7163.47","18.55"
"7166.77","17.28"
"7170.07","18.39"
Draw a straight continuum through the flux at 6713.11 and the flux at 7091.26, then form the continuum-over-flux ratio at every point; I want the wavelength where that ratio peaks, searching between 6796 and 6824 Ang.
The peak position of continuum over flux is 6822.19 Ang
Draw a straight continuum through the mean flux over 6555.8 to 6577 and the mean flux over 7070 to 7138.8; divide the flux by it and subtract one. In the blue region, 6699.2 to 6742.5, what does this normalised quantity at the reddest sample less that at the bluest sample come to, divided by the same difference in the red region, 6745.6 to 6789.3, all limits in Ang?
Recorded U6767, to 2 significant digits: -0.44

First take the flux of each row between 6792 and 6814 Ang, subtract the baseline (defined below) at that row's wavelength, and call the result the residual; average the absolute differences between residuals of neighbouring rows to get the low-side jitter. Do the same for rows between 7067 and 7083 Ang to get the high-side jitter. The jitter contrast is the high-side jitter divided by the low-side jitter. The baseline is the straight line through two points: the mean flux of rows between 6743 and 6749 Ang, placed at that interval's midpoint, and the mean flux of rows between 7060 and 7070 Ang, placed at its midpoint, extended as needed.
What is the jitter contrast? 1.5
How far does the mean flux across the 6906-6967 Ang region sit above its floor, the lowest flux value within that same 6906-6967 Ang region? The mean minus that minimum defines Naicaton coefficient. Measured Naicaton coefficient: 1.1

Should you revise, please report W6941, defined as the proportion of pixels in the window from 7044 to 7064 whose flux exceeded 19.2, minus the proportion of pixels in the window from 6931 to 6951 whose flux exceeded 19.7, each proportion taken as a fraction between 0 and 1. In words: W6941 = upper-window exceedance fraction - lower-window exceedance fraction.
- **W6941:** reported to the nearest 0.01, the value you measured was 0.17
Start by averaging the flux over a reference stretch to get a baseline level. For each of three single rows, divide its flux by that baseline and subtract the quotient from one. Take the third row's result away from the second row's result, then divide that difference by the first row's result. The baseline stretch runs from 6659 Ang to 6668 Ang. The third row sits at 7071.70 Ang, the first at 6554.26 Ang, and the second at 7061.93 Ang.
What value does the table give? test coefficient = -0.5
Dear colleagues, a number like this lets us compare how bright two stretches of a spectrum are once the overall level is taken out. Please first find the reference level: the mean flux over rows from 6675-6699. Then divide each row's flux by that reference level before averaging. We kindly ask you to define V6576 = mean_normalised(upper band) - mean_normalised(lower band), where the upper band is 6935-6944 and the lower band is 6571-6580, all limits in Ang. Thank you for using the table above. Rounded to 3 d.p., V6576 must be -0.028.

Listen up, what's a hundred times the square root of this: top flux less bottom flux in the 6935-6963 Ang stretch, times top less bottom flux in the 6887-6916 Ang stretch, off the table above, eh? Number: 287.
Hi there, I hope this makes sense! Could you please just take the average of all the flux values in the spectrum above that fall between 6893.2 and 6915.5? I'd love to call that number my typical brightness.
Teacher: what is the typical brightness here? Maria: 18.9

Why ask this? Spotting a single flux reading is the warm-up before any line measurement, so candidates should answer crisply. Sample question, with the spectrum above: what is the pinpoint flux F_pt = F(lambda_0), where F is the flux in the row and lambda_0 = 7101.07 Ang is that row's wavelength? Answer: 18.74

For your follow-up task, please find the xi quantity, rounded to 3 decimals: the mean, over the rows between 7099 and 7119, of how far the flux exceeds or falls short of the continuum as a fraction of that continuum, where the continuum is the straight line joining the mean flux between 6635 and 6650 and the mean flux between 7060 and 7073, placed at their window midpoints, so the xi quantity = -0.009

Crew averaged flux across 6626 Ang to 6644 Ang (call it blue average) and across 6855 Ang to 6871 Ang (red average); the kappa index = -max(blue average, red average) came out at -21.4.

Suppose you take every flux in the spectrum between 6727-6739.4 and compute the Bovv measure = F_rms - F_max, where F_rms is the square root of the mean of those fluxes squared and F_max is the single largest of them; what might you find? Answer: -1.39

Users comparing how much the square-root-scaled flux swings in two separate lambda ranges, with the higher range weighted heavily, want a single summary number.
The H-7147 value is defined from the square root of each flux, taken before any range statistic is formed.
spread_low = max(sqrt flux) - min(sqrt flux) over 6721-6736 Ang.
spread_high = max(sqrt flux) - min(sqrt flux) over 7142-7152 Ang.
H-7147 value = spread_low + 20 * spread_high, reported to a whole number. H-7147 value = 6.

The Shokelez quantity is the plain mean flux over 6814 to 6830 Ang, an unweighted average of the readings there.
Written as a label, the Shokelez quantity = 18.8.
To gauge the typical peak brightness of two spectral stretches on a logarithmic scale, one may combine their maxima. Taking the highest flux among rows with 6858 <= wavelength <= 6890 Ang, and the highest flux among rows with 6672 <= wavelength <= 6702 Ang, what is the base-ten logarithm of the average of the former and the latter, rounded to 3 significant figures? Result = 1.34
